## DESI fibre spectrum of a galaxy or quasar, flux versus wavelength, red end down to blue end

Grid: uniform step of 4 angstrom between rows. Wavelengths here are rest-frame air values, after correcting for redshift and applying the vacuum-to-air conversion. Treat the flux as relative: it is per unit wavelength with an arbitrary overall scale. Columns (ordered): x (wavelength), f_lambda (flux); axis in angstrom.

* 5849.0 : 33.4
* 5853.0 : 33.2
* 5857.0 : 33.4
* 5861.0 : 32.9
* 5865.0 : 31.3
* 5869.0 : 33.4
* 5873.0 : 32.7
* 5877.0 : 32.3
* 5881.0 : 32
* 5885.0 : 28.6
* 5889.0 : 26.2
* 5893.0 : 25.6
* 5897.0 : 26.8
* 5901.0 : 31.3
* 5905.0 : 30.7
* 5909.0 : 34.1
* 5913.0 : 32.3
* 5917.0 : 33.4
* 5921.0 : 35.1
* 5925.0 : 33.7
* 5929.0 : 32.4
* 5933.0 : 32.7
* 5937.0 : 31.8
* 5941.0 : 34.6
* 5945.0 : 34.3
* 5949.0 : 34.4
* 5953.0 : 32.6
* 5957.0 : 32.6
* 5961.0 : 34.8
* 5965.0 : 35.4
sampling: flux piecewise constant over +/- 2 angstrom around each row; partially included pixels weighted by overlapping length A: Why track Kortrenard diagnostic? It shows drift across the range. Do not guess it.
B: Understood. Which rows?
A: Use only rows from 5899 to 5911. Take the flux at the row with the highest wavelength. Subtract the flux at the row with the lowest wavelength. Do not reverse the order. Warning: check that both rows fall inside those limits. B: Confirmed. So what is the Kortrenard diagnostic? 2.8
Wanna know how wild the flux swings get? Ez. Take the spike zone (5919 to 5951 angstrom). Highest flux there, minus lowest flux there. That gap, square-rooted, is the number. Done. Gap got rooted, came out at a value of 1.8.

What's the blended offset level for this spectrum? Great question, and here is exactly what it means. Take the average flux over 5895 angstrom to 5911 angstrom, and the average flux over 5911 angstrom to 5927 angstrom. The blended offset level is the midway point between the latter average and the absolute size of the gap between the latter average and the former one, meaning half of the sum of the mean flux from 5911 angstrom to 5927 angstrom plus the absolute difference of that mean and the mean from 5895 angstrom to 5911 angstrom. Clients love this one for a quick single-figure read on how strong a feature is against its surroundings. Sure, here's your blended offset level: 18.3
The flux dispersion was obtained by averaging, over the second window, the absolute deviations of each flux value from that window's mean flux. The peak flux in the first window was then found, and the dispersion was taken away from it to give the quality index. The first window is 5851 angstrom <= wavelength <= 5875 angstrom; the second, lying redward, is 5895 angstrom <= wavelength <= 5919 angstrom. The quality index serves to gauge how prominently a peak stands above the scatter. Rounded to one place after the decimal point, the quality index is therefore 31.6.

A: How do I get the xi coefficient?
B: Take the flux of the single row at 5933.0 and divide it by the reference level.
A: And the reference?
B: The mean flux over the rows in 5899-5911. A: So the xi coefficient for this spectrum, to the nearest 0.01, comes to 1.02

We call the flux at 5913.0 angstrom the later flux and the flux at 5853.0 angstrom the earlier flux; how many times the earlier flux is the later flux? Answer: 0.97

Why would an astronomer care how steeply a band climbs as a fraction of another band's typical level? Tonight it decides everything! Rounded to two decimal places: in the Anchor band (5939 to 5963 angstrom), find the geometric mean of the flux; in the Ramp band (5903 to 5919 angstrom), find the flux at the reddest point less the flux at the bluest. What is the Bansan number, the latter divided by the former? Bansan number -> 0.08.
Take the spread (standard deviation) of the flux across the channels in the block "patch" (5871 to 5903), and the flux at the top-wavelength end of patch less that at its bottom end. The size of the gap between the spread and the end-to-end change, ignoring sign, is 4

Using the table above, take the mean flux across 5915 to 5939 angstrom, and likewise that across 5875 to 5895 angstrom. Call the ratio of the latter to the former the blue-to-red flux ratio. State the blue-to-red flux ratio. 0.87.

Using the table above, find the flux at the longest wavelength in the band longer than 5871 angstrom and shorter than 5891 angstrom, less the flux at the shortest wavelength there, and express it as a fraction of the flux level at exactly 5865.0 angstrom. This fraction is -0.21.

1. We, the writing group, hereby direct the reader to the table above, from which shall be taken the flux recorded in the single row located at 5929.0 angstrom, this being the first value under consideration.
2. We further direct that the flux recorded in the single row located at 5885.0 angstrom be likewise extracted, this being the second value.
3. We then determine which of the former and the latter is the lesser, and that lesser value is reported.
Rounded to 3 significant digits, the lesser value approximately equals 28.6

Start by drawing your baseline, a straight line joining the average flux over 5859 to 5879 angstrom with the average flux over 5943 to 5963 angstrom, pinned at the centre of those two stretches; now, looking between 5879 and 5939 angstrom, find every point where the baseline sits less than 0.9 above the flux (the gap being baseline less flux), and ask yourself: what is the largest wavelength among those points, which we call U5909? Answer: 5933.0 angstrom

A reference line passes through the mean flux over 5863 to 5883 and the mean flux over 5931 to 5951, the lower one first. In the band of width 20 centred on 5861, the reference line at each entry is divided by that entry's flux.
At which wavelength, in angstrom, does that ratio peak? 5865.0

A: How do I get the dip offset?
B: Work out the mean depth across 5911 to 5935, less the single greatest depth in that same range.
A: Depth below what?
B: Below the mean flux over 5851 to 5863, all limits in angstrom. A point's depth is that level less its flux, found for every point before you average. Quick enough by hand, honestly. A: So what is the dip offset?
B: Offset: -1.0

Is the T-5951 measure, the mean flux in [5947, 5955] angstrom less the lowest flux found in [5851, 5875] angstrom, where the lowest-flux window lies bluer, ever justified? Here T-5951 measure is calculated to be 2.2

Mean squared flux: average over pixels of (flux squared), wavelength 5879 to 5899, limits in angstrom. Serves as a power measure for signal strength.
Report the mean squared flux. 780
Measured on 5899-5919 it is 1049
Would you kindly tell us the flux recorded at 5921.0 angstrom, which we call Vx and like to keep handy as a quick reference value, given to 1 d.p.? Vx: 35.1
